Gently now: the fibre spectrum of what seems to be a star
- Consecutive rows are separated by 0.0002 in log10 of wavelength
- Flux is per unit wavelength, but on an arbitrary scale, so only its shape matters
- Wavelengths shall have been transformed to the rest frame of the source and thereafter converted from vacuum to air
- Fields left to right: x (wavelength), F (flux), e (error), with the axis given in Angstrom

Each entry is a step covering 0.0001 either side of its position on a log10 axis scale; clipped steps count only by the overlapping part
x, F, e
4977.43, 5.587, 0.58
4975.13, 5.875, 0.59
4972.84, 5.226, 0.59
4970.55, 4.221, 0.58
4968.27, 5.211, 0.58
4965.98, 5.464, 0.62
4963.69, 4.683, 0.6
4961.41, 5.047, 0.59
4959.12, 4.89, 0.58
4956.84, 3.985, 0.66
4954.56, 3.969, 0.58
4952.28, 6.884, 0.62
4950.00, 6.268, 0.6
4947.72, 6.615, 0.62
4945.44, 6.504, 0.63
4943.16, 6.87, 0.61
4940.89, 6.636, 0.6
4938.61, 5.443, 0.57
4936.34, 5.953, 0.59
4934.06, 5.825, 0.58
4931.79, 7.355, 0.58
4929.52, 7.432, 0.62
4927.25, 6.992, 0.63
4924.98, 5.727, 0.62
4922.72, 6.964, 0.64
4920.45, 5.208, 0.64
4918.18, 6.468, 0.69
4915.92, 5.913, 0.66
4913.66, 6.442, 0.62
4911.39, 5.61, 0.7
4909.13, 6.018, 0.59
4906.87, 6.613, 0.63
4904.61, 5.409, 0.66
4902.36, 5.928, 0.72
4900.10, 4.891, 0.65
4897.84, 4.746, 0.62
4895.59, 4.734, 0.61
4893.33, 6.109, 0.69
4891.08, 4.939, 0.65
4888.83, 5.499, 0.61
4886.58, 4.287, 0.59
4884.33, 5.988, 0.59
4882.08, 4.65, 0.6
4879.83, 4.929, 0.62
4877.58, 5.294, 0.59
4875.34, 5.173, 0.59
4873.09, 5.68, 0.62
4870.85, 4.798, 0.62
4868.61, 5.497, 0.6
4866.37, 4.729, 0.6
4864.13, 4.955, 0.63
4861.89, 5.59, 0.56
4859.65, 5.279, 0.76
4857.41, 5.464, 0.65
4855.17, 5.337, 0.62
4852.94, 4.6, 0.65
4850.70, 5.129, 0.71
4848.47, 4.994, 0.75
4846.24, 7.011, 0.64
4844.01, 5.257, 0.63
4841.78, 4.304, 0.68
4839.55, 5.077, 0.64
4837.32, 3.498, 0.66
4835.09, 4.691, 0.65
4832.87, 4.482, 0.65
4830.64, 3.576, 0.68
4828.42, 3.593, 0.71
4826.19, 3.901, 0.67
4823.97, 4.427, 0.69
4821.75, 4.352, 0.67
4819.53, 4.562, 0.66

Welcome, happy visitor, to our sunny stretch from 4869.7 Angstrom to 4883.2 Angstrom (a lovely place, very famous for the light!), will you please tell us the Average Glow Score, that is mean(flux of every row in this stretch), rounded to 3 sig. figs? 5.09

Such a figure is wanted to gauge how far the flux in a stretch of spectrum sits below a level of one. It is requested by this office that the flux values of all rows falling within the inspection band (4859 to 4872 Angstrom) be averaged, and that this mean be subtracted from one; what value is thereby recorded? -4.1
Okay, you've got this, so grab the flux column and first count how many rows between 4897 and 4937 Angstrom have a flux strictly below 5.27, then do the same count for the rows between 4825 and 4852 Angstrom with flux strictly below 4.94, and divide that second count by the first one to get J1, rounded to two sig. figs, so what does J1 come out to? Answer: 2.3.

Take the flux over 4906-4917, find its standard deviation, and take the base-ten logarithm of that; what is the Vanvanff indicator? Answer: -0.4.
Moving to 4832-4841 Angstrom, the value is -0.2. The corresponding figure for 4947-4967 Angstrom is 0.0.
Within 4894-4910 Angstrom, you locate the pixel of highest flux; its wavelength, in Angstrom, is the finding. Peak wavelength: 4906.87 Angstrom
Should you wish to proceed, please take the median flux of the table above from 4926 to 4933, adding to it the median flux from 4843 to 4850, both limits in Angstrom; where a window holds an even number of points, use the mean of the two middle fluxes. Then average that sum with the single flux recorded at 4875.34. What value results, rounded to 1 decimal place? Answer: 8.9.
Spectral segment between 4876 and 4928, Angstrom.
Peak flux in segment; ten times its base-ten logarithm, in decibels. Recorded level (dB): 8.45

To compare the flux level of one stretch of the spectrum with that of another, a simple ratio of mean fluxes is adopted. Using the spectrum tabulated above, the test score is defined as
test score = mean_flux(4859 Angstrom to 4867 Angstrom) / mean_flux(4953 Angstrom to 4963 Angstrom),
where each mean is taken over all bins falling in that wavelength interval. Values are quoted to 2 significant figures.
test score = 1.1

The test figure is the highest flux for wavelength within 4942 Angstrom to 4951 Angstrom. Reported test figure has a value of 6.87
